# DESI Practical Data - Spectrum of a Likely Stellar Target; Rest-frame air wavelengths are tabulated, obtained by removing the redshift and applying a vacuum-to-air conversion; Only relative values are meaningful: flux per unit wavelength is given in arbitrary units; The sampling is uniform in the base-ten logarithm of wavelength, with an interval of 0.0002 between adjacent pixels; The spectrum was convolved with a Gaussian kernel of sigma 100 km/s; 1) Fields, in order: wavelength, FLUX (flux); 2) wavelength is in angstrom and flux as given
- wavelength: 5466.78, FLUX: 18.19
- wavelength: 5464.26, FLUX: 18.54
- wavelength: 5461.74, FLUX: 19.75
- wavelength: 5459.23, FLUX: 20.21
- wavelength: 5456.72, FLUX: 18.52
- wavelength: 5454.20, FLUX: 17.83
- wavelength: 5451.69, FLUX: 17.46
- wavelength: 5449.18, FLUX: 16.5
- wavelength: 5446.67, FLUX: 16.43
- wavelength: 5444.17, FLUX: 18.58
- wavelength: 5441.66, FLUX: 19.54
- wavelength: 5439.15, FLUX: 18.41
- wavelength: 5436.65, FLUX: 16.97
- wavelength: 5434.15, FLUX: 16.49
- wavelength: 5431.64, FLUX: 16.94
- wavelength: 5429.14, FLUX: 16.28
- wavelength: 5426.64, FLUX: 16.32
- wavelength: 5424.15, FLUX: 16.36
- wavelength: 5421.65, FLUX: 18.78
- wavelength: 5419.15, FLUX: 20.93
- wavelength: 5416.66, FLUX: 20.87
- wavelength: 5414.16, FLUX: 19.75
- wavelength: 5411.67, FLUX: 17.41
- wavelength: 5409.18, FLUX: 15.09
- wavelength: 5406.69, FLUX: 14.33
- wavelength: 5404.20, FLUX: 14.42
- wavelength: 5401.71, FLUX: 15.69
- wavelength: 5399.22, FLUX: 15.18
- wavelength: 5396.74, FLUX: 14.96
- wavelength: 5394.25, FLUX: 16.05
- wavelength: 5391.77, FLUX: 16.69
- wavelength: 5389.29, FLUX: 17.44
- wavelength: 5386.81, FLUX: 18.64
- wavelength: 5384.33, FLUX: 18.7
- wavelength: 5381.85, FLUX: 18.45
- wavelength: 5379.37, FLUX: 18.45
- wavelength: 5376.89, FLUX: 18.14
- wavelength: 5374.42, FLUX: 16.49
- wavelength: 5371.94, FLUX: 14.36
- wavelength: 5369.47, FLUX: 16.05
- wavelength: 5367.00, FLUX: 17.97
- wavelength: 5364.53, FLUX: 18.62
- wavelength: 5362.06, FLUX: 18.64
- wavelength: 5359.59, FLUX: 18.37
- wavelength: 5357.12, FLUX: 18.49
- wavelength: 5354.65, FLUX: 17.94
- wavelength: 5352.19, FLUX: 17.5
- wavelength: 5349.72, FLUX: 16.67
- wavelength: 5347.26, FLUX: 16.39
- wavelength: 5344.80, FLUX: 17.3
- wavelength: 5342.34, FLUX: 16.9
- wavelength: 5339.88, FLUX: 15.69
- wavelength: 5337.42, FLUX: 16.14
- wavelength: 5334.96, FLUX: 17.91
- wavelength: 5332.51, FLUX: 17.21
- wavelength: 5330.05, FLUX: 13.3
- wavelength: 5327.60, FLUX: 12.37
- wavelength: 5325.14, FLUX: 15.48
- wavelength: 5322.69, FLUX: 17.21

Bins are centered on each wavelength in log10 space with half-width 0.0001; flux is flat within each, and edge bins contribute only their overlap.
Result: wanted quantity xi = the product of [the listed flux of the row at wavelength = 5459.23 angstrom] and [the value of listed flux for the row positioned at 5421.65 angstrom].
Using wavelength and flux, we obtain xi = 380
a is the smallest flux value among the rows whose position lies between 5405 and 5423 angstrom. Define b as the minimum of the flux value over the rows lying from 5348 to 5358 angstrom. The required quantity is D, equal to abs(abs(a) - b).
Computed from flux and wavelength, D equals 2.3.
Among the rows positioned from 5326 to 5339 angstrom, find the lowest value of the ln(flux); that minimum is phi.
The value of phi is 2.52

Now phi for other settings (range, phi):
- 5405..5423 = 2.66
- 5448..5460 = 2.80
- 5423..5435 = 2.79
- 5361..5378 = 2.66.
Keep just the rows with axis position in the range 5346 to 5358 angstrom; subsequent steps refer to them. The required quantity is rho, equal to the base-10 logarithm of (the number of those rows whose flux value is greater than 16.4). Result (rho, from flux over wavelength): 0.60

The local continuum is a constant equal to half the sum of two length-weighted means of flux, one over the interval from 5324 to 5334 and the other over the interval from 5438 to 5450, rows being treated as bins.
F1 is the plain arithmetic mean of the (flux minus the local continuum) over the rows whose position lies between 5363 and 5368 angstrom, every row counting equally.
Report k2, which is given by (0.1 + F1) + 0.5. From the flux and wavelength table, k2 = 2.6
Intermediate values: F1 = 2.0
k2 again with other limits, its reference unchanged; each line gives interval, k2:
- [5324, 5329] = -1.8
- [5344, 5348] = 1.1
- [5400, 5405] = -0.6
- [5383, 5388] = 3.0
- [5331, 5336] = 1.9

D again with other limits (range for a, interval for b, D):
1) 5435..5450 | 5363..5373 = 2.1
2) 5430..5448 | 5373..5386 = 0.1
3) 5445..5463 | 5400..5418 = 2.1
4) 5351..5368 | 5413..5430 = 1.2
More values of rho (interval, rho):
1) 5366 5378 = 0.48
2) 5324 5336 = 0.30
